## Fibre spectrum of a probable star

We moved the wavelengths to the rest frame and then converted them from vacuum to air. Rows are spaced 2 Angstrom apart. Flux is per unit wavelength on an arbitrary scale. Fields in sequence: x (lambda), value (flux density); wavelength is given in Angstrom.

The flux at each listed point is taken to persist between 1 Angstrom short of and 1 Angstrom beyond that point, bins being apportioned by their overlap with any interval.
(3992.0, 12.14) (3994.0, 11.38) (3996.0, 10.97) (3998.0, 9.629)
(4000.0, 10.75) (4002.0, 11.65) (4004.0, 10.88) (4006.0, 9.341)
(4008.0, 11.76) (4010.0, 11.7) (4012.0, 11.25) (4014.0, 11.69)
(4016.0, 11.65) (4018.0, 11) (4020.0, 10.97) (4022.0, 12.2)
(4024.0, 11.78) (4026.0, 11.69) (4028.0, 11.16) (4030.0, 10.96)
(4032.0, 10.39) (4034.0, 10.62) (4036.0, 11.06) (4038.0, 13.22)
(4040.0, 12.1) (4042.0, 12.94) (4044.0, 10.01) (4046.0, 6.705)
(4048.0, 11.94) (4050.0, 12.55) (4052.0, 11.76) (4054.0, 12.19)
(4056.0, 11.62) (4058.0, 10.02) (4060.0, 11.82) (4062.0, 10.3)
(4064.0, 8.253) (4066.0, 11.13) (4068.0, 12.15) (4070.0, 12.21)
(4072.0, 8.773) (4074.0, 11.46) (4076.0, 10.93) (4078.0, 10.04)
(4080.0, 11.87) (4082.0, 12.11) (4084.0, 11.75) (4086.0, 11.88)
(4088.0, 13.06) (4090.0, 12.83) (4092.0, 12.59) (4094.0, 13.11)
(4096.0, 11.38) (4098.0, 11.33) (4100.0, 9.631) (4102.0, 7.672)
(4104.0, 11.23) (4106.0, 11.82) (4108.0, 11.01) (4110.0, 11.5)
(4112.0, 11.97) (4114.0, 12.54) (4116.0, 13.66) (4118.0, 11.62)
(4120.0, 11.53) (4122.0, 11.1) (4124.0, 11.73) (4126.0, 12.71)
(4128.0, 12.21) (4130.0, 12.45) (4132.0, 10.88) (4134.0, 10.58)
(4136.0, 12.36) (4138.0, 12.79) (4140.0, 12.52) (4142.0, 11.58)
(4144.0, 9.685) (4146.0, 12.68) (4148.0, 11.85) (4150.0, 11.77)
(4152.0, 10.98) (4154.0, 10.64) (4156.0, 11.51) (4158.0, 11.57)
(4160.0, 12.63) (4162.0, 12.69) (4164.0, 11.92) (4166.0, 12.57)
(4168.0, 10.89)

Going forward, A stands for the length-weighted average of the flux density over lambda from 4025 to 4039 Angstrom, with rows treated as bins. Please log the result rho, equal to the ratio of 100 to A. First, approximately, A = 11.3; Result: 8.8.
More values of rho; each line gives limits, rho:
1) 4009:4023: 8.7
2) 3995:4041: 8.9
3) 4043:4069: 9.3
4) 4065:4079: 9.1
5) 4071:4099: 8.6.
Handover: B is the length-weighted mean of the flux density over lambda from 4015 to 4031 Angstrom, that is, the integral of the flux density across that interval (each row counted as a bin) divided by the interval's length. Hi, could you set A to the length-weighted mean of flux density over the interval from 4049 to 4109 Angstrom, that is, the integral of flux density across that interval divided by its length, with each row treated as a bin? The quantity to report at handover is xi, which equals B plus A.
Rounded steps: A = 11.3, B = 11.4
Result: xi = 22.7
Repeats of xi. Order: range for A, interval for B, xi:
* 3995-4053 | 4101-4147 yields 22.8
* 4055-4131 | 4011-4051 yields 22.7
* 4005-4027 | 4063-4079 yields 22.0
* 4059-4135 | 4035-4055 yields 22.9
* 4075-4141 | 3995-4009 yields 22.4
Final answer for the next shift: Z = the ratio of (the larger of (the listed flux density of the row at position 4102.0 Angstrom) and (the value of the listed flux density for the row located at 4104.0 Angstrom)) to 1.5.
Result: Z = 7.5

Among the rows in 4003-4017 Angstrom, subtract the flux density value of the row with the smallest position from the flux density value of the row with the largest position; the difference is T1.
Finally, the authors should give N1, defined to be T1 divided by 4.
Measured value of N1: 0.2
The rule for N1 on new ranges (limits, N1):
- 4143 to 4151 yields 0.5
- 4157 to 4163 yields 0.3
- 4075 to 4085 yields 0.2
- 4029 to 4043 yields 0.5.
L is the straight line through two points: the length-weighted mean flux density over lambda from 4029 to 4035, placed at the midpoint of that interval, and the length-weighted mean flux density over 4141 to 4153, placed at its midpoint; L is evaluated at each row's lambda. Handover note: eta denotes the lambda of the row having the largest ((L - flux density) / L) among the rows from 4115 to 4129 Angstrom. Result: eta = 4122.0 Angstrom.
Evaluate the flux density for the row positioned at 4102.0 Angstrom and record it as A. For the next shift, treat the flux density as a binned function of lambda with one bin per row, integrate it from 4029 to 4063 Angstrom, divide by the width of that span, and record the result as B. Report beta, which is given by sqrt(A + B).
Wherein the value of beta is 4.3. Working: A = 7.672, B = 11.19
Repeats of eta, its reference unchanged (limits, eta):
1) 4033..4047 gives 4046.0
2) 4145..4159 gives 4154.0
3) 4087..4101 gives 4100.0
